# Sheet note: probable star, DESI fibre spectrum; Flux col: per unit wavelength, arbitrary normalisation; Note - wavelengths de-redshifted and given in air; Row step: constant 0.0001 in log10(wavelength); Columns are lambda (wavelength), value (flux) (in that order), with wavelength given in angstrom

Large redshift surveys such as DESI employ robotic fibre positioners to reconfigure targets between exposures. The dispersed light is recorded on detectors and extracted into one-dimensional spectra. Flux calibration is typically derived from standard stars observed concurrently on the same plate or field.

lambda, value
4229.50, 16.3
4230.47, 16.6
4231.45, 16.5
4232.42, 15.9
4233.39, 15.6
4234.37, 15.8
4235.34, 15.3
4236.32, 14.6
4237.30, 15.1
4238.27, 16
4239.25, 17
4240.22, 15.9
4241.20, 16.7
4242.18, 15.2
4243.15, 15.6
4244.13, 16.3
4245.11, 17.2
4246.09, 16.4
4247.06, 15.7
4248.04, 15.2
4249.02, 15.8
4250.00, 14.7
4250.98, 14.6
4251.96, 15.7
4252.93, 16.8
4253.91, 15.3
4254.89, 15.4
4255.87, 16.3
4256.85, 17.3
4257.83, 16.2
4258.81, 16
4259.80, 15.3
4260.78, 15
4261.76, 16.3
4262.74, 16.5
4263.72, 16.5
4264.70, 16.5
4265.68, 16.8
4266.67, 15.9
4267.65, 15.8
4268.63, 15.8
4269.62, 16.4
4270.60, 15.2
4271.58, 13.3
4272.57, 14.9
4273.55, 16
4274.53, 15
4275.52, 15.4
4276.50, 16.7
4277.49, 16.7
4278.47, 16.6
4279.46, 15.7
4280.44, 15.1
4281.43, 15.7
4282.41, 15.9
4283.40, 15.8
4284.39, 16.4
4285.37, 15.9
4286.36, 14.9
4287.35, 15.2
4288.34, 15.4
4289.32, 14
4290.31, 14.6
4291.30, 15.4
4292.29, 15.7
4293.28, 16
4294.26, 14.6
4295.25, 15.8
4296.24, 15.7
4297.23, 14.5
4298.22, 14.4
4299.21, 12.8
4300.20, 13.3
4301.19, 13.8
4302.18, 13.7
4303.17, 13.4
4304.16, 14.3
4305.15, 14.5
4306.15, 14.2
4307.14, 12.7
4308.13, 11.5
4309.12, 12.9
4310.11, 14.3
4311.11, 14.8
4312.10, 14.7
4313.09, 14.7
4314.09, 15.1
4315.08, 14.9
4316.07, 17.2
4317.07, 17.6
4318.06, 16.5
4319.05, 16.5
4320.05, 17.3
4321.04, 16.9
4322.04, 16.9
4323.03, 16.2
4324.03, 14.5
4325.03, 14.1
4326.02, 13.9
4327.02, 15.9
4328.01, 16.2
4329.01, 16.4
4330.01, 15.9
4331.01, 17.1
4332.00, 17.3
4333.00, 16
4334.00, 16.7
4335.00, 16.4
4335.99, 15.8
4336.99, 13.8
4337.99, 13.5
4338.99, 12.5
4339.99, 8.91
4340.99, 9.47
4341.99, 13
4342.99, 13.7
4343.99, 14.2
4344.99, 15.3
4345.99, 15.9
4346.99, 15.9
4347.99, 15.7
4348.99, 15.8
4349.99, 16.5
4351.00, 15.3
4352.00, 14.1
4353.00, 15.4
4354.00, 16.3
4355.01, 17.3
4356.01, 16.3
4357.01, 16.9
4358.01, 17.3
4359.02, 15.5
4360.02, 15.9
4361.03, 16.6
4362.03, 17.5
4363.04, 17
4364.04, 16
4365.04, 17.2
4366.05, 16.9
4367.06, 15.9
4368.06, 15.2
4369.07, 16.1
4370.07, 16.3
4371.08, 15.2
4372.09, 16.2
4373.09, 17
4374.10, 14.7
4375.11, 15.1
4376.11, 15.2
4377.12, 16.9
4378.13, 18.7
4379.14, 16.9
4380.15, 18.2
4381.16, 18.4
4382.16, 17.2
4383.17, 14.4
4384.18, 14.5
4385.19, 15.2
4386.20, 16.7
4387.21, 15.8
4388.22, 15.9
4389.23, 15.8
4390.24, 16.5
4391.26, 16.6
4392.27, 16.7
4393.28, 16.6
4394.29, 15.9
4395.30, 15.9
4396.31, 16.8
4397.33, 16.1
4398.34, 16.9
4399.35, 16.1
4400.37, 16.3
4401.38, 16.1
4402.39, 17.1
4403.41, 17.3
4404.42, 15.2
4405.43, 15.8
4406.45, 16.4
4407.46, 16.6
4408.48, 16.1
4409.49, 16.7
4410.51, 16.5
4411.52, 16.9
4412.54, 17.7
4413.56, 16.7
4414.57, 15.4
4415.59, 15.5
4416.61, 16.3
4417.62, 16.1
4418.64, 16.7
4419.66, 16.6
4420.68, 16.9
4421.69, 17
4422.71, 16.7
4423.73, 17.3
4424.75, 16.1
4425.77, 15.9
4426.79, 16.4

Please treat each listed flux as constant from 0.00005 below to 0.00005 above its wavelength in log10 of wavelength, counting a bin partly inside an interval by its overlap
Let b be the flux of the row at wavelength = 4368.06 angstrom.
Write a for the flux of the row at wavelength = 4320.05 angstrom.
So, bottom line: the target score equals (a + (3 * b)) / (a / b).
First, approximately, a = 17.3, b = 15.2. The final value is 55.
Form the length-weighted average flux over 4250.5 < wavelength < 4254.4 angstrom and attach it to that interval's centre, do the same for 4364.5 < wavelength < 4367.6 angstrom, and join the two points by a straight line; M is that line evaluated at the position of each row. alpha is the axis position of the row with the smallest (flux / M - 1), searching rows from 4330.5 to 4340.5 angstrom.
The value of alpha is 4339.99 angstrom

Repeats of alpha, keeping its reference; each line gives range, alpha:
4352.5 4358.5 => 4353.00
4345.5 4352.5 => 4352.00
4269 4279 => 4271.58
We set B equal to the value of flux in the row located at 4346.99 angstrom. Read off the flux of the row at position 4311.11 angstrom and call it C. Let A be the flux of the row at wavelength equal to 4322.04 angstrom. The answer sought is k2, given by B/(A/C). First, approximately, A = 16.9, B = 15.9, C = 14.8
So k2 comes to 13.9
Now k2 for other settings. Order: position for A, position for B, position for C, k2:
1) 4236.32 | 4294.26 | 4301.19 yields 13.8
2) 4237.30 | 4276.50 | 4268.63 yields 17.5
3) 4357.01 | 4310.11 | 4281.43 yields 13.3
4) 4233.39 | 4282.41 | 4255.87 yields 16.6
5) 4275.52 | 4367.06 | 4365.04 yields 17.8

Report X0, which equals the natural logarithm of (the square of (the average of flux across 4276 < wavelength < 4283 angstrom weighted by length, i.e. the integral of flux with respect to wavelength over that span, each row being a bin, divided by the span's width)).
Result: 5.55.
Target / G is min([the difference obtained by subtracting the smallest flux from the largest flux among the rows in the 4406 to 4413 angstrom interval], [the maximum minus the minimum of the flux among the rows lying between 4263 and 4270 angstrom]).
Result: 1.00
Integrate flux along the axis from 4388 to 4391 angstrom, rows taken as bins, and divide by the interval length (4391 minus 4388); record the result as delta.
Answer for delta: 16.1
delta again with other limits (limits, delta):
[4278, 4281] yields 15.8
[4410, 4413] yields 17.0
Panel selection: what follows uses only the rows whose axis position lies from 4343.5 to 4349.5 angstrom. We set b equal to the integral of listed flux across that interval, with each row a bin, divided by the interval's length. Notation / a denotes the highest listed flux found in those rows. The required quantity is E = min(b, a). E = 15.49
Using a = 15.9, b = 15.5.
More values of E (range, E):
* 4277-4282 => 15.98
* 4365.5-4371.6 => 15.92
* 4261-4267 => 16.37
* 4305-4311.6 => 13.49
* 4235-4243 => 15.73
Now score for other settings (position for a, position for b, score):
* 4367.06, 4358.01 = 74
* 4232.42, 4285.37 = 64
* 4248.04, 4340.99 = 27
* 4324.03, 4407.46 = 74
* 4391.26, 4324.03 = 52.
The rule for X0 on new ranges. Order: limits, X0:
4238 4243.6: 5.56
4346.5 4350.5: 5.54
